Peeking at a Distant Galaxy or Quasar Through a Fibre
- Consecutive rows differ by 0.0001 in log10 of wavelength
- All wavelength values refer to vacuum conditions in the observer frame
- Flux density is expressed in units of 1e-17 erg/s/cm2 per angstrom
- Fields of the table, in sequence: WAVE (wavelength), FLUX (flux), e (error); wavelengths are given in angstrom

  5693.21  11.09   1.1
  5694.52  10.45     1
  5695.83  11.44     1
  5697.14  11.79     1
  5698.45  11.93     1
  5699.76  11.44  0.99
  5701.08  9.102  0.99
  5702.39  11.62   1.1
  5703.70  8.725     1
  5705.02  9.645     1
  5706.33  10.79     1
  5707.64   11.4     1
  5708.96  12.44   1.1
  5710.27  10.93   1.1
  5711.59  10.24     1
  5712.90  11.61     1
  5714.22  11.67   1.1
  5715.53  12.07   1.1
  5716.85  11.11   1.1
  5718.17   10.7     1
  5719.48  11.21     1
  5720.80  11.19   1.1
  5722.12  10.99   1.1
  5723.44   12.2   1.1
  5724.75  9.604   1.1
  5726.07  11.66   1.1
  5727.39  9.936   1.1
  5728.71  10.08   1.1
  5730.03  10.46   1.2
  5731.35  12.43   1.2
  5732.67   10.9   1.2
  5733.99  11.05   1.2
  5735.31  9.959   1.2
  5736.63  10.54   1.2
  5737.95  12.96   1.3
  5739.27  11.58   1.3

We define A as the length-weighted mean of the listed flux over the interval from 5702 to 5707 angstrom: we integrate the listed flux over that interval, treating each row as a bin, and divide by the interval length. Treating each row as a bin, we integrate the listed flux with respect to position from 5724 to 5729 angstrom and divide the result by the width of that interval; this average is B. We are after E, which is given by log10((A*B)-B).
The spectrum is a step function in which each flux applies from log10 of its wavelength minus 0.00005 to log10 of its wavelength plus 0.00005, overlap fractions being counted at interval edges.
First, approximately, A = 10.1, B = 10.4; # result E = 1.98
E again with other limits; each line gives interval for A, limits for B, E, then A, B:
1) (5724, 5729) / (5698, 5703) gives 2.01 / 10.4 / 11.0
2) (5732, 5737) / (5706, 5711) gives 2.04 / 10.6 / 11.4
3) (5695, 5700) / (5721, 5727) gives 2.07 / 11.6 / 11.1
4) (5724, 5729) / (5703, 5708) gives 1.98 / 10.4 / 10.1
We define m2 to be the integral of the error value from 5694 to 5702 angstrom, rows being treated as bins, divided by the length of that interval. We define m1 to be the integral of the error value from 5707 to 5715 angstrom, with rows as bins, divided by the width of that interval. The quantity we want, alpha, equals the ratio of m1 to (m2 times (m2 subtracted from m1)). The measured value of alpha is 21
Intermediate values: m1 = 1.05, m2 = 1.00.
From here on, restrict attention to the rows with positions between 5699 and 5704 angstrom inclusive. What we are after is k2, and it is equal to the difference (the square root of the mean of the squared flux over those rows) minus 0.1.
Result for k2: 10.2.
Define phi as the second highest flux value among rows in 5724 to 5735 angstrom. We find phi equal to 11.66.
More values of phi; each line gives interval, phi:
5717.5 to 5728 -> 11.66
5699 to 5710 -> 11.62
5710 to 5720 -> 11.67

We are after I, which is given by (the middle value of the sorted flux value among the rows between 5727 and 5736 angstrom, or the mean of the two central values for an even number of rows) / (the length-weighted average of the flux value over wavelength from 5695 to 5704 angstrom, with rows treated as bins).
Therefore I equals 0.96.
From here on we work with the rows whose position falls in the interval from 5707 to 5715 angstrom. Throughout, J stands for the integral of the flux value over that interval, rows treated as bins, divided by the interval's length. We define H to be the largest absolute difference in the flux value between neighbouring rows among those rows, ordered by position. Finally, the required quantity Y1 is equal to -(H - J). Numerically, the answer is 9.9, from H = 1.5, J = 11.4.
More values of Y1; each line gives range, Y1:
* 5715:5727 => 8.6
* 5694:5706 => 7.8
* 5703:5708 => 8.9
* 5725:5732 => 8.9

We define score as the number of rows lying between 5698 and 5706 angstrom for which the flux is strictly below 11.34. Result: 3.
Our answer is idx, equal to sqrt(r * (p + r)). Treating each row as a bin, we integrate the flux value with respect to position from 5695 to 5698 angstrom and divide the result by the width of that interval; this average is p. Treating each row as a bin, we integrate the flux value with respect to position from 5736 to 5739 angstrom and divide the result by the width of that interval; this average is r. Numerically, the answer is 16.6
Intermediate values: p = 11.6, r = 11.7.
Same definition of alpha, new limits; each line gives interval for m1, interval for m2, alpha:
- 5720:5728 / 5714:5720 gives 27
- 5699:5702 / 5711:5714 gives -63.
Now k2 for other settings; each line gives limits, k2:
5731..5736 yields 11.0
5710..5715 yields 11.0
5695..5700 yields 11.6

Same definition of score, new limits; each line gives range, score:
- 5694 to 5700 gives 1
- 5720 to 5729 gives 5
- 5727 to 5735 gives 5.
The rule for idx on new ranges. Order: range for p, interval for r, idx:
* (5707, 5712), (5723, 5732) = 15.5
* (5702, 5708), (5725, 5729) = 14.8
